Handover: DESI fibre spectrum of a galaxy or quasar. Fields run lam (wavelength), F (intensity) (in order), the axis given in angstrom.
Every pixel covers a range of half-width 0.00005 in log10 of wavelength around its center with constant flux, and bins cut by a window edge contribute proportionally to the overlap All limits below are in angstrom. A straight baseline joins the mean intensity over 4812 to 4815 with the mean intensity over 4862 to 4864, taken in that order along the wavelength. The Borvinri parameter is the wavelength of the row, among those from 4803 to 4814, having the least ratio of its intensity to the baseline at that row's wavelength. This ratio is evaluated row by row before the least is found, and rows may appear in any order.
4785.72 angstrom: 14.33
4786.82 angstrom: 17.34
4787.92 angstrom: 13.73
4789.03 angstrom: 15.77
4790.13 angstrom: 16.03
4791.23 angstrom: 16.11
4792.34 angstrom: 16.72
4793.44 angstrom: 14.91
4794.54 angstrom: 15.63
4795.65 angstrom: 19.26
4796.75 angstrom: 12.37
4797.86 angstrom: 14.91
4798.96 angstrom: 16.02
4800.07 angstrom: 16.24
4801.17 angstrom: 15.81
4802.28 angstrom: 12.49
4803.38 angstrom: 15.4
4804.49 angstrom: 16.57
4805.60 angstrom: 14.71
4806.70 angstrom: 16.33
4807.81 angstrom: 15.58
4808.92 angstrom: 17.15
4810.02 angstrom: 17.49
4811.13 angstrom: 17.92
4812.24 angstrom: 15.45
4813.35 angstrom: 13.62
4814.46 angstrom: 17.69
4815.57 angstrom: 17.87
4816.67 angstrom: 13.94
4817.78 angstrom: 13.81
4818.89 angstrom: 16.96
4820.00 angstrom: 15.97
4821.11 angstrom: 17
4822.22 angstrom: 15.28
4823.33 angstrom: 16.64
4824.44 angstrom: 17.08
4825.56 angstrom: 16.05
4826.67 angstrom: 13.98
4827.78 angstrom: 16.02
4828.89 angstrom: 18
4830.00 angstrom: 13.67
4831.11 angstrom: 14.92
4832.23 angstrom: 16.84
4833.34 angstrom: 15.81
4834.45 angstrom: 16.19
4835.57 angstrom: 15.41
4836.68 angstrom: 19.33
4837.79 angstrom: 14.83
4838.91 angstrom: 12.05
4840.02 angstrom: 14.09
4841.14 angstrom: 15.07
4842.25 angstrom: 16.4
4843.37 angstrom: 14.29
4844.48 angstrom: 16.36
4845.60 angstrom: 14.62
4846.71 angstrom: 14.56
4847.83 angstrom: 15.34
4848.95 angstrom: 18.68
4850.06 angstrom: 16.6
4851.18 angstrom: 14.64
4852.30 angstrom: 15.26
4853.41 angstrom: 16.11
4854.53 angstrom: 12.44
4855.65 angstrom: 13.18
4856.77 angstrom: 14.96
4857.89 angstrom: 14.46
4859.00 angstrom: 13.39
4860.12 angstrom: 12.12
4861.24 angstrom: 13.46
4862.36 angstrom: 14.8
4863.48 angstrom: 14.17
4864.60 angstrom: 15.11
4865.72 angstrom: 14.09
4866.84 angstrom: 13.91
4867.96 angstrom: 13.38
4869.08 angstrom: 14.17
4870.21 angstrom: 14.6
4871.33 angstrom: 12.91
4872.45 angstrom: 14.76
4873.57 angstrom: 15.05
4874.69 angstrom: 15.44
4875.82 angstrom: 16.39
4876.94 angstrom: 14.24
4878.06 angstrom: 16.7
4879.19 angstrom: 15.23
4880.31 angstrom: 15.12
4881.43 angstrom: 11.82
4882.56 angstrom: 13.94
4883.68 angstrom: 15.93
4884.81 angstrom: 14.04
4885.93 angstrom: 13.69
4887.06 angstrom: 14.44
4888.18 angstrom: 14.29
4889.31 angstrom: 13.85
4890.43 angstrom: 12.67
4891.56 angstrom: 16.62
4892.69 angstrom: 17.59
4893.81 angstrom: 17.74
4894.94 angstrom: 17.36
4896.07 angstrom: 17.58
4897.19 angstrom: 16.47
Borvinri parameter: 4813.35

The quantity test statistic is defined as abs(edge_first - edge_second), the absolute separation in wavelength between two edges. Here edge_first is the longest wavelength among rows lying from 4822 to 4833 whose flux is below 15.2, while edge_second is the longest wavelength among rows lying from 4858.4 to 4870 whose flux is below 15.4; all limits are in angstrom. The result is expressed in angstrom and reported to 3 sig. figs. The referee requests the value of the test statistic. 38.0 angstrom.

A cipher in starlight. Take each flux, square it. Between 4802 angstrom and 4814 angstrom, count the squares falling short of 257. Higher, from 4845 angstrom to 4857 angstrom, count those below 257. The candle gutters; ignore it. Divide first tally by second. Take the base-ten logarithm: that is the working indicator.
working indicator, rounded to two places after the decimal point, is -0.12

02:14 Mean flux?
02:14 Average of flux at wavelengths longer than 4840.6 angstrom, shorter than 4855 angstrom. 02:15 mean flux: 15.4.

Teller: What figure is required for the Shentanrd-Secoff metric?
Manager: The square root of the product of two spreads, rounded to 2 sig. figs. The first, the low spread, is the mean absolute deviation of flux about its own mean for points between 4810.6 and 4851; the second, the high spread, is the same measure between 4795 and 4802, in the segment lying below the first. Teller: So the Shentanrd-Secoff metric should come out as 1.4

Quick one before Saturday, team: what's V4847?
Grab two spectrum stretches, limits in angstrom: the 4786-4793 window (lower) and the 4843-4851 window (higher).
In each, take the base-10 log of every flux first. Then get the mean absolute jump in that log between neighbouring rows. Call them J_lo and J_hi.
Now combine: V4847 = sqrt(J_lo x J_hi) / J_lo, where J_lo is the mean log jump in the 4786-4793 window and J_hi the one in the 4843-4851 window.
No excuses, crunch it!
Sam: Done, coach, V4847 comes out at 1.09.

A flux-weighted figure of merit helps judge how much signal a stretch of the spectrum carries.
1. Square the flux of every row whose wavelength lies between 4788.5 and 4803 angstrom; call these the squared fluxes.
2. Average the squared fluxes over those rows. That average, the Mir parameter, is 245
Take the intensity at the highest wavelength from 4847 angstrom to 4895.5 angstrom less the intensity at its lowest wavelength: 2.0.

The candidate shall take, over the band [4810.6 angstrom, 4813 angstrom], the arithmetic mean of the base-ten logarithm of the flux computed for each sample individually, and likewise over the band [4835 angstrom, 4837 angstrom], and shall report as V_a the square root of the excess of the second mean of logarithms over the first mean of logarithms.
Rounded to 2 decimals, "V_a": 0.13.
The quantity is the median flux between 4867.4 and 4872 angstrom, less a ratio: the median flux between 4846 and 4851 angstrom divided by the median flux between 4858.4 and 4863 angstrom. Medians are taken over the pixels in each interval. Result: 12.6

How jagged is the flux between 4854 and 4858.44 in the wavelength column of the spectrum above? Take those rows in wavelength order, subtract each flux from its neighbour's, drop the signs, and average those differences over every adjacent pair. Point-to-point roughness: 1.0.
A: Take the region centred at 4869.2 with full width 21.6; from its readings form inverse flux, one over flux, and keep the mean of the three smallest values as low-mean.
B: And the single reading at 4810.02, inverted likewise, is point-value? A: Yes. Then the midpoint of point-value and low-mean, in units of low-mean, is 0.96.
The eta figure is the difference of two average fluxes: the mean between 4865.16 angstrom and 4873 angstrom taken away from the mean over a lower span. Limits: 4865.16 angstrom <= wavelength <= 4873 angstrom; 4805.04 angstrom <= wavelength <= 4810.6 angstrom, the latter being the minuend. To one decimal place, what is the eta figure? 2.3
